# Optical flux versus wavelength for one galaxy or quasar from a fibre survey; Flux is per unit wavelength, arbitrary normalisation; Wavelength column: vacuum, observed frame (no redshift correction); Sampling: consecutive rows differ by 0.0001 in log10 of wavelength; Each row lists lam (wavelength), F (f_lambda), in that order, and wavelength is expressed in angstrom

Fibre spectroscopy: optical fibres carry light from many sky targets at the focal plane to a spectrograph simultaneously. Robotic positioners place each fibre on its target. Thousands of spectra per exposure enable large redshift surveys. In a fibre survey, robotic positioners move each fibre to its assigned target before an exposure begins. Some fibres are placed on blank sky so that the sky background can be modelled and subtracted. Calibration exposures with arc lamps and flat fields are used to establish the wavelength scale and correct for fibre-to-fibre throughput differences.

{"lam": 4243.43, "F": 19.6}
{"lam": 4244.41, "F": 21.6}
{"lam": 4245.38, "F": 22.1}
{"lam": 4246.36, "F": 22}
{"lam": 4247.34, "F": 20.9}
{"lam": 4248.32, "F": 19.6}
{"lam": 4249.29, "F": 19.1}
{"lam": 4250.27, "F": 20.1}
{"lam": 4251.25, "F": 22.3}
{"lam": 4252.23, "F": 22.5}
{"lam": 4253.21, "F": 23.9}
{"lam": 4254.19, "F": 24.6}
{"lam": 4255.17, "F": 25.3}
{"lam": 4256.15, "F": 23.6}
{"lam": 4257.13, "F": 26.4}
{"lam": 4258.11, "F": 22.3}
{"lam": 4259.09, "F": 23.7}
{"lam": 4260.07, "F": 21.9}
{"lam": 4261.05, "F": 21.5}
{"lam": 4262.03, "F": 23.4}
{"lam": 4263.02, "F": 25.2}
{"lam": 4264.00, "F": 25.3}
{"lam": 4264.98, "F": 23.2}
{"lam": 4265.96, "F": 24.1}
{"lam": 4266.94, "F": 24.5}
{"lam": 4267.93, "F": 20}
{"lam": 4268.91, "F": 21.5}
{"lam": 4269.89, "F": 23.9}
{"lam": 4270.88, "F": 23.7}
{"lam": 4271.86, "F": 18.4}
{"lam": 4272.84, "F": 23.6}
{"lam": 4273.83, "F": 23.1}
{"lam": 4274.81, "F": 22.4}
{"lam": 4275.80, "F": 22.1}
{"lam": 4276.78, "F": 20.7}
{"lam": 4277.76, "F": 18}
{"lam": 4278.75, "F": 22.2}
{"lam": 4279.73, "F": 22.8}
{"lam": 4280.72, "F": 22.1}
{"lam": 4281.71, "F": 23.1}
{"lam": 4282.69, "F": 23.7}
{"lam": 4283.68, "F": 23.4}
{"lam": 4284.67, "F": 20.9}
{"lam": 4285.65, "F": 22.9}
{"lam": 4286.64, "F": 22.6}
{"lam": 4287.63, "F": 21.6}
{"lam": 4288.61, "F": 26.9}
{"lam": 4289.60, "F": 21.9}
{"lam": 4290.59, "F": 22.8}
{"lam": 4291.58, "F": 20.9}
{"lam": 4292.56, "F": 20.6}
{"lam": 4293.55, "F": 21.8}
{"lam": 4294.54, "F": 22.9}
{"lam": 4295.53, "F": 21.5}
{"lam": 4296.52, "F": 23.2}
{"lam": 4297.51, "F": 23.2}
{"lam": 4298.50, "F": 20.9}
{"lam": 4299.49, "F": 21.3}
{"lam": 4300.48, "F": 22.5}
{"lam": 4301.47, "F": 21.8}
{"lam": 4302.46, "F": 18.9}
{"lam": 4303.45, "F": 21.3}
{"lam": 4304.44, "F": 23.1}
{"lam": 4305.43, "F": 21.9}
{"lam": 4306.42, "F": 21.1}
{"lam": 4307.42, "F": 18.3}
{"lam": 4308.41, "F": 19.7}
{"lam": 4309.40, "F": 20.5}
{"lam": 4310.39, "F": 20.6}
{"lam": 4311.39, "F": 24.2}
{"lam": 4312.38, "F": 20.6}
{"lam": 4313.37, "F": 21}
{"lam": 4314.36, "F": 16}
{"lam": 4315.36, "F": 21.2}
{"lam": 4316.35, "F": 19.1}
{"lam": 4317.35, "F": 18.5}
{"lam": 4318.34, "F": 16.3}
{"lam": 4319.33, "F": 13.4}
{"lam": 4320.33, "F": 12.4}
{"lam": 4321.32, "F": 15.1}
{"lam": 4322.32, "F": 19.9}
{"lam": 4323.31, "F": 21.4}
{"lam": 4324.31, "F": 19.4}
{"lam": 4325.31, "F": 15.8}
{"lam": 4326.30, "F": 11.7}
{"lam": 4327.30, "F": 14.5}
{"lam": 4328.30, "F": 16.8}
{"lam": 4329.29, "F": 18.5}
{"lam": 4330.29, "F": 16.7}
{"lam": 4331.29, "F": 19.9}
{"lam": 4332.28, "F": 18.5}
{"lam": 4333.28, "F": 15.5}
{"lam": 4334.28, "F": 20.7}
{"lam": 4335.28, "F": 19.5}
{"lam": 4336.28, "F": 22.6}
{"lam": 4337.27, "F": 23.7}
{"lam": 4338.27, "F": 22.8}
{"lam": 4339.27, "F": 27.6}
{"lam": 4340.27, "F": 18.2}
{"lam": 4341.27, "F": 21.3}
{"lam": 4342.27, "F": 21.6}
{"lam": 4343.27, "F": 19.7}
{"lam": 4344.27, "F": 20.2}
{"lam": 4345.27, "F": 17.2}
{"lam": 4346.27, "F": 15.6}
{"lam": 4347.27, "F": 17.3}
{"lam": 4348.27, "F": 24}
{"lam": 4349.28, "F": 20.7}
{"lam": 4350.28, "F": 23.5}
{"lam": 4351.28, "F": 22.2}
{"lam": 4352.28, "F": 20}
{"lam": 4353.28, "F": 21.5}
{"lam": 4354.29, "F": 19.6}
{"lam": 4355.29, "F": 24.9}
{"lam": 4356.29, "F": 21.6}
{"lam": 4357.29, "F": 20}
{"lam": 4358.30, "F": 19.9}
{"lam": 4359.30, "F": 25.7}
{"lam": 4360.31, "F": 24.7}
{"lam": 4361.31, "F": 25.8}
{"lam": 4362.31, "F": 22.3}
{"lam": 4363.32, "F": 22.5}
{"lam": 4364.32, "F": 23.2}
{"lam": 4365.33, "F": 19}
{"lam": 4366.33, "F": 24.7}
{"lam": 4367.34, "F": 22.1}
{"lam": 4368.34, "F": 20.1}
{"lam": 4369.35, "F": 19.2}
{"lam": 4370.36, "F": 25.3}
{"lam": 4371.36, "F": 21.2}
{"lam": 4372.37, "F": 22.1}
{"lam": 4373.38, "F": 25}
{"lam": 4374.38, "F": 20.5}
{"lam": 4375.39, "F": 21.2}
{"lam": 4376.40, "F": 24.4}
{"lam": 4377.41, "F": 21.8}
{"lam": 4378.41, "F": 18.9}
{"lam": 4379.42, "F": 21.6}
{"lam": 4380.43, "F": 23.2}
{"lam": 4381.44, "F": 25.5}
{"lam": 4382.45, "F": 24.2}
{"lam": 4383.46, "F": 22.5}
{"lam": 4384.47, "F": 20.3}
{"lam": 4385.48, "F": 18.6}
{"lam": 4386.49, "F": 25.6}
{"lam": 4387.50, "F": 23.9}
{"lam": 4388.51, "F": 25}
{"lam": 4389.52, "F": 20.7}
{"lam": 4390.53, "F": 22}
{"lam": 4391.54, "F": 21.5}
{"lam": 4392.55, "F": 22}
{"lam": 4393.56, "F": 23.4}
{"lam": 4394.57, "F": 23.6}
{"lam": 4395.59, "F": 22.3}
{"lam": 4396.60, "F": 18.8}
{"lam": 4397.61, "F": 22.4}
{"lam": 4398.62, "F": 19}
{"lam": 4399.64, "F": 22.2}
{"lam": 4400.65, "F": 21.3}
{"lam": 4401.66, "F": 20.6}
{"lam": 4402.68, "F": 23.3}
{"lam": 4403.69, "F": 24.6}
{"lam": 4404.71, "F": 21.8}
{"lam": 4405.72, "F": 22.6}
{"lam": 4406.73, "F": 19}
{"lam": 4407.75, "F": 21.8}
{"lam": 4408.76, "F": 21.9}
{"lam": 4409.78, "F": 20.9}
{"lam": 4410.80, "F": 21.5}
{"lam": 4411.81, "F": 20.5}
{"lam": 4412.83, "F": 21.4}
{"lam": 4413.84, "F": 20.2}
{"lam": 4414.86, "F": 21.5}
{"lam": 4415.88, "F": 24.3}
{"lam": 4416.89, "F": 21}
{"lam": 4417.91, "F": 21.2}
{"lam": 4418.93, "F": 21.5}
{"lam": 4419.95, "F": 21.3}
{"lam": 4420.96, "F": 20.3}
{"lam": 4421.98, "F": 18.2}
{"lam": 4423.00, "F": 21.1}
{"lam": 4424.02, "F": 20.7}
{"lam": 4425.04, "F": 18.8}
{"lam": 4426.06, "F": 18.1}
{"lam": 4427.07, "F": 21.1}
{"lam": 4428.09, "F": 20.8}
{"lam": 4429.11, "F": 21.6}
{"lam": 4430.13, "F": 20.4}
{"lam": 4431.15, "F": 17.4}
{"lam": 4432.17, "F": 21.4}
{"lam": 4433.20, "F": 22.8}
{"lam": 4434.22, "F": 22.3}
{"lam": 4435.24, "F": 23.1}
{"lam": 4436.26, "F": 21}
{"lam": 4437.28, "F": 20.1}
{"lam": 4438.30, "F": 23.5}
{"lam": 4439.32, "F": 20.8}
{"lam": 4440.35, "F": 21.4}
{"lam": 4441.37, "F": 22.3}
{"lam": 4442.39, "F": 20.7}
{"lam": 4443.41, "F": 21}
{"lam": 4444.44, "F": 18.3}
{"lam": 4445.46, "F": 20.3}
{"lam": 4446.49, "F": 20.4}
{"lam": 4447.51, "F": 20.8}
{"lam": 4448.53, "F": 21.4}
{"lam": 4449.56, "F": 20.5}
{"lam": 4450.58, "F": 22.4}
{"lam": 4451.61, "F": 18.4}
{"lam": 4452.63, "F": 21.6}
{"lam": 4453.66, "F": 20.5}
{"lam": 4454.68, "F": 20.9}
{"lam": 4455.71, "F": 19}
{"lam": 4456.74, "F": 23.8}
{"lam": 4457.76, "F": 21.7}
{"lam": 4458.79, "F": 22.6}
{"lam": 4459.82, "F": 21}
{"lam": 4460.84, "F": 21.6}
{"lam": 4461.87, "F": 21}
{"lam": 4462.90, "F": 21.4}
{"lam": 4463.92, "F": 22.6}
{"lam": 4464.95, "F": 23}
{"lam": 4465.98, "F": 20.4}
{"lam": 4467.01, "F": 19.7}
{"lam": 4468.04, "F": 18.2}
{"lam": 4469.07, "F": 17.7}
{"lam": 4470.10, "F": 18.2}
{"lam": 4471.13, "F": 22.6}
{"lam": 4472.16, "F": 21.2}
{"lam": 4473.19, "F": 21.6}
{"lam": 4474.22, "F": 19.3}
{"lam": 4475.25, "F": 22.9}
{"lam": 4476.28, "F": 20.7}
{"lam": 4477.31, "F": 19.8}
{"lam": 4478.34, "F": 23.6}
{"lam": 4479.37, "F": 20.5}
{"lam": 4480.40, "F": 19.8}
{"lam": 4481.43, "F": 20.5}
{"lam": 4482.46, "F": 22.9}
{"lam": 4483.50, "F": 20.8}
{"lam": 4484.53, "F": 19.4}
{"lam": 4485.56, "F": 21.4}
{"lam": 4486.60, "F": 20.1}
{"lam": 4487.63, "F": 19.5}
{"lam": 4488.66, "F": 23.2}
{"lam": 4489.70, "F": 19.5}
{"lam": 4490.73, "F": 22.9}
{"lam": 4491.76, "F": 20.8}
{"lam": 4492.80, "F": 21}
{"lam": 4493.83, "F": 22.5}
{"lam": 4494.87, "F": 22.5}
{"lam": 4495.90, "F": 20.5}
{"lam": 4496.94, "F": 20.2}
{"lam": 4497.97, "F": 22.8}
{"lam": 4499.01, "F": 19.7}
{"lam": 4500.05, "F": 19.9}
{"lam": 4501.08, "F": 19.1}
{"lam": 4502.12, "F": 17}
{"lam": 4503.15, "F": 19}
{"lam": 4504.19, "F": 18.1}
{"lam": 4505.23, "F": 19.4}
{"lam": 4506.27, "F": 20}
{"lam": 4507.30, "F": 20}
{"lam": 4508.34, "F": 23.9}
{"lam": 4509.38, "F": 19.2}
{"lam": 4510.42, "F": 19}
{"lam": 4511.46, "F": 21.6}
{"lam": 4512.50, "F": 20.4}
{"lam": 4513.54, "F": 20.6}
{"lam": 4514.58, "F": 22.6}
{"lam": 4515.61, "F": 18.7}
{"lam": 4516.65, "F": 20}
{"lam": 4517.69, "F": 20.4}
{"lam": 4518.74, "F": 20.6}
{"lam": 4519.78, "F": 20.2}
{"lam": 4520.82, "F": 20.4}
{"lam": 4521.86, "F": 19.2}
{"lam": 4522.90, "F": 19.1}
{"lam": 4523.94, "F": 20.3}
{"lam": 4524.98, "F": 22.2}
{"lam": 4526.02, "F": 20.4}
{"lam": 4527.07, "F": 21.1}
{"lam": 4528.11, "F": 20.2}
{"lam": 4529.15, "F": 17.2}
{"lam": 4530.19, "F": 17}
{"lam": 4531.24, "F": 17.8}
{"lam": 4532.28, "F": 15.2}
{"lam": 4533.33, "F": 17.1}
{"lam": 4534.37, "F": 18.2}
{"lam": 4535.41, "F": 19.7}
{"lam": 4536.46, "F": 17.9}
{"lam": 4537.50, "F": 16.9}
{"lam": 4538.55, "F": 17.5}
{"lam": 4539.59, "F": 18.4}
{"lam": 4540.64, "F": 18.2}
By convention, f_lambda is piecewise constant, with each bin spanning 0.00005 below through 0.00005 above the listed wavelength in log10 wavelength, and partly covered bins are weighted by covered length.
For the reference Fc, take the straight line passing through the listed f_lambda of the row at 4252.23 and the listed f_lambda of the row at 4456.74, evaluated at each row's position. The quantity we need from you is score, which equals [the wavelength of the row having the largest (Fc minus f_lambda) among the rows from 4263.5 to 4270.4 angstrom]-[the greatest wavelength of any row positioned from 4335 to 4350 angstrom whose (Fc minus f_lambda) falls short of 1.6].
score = -80.3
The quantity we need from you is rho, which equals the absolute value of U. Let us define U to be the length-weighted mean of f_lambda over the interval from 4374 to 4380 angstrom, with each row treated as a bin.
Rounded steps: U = 21.4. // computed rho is 21.4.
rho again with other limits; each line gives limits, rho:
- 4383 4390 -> 22.4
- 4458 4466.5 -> 21.7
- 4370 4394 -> 22.5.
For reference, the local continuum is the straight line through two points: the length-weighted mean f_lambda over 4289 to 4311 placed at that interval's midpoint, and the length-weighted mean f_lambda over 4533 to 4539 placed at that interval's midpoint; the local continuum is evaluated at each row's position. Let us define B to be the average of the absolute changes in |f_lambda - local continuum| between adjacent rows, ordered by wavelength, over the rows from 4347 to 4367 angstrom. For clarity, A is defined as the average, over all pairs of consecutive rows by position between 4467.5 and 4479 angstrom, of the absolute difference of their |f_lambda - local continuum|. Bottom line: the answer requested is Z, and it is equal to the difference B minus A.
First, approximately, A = 1.9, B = 1.6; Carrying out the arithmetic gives -0.23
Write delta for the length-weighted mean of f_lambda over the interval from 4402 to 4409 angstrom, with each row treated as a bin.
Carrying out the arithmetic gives 22.1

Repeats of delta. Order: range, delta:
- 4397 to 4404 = 21.8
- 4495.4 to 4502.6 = 19.9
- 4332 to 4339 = 20.8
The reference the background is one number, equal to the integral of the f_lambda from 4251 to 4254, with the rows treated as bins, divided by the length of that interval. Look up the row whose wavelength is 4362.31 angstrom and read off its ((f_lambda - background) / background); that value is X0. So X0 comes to -0.03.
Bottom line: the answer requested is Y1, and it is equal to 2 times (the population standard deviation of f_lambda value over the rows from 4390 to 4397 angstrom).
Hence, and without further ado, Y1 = 2.9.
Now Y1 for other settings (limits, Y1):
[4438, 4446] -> 2.8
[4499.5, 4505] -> 2.0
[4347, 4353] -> 4.5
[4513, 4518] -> 2.5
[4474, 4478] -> 2.8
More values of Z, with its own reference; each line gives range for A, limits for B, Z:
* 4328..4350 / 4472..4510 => -0.24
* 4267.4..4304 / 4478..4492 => 0.83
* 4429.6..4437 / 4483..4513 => 0.58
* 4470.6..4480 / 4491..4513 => -0.88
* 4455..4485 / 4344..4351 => 0.49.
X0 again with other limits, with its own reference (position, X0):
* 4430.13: -0.12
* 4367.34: -0.04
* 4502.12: -0.26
